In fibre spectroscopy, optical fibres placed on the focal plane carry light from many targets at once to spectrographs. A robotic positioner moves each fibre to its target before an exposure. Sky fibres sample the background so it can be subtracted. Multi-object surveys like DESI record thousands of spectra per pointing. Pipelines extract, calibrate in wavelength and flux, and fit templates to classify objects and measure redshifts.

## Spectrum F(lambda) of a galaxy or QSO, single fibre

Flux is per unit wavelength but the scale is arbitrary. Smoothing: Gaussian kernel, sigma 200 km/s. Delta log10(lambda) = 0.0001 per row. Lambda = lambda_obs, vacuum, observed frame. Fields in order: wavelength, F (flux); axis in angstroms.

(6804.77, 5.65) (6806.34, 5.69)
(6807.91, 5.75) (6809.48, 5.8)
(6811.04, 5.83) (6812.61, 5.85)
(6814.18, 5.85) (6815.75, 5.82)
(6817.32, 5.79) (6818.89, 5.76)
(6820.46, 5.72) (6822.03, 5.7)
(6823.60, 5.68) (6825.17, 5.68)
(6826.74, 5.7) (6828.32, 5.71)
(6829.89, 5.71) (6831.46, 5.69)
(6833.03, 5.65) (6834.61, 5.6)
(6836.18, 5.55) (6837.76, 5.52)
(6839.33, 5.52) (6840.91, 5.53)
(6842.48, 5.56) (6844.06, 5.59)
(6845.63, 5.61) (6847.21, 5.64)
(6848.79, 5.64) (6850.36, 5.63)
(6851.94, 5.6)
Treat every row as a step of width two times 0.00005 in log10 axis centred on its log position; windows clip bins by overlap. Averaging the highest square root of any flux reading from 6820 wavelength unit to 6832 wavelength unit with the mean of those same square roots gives 2.39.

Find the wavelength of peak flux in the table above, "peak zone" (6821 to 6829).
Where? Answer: 6828.32 angstroms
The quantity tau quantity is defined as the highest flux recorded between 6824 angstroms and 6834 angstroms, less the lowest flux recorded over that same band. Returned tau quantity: 0.06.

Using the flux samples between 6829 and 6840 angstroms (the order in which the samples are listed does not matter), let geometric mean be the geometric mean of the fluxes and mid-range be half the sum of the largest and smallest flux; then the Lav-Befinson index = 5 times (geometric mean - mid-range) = -0.05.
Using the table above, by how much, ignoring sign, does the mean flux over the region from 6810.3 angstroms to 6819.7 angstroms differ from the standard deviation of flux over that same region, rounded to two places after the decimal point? 5.78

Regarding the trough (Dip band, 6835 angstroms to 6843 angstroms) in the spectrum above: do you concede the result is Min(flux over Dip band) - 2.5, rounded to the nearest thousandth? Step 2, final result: 3.020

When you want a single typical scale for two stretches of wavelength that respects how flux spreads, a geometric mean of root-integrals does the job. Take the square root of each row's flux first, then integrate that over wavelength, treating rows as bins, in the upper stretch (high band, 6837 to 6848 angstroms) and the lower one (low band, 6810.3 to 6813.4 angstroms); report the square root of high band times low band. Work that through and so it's 14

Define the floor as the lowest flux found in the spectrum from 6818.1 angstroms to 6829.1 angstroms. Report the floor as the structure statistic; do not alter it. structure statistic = 5.68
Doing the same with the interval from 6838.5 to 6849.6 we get 5.52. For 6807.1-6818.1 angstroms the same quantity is 5.75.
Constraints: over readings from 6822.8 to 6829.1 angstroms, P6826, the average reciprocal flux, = 0.176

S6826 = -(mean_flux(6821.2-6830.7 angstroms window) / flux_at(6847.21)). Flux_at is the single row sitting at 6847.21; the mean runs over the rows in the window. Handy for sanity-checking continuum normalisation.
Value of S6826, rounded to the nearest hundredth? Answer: -1.01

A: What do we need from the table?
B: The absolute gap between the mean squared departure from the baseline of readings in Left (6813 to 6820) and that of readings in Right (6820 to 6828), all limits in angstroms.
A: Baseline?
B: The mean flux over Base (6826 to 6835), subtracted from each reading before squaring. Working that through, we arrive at 0.017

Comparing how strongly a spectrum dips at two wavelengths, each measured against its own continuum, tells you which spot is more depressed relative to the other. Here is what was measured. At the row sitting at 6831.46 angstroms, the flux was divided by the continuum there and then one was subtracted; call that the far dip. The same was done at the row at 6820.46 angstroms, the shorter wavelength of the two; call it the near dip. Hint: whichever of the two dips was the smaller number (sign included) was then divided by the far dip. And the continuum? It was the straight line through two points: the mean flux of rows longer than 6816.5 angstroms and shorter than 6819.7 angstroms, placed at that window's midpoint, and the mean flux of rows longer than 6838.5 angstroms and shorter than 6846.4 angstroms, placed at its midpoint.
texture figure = -1.1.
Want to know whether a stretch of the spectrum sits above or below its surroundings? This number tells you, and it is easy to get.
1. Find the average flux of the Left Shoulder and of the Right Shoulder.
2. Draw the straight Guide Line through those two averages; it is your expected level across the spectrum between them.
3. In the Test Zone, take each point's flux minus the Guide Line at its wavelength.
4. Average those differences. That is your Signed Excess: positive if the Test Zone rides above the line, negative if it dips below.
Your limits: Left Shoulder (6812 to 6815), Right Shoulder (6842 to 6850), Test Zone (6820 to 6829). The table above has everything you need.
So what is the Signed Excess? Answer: -0.07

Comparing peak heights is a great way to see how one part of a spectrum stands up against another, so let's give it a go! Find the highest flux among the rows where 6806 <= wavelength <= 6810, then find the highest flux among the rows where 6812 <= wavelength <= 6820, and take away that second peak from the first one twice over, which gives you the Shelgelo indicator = -5.90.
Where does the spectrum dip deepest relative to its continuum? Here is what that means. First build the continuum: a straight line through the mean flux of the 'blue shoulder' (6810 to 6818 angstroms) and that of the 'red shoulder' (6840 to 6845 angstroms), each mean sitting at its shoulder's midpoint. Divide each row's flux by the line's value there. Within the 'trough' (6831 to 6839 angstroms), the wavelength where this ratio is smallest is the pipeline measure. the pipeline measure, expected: 6837.76 angstroms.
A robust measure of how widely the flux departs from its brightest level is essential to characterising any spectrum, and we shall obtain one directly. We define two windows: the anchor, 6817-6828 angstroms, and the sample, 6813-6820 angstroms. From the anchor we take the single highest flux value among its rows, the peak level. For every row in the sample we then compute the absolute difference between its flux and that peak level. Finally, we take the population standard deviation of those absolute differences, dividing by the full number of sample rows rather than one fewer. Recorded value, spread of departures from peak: 0.021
